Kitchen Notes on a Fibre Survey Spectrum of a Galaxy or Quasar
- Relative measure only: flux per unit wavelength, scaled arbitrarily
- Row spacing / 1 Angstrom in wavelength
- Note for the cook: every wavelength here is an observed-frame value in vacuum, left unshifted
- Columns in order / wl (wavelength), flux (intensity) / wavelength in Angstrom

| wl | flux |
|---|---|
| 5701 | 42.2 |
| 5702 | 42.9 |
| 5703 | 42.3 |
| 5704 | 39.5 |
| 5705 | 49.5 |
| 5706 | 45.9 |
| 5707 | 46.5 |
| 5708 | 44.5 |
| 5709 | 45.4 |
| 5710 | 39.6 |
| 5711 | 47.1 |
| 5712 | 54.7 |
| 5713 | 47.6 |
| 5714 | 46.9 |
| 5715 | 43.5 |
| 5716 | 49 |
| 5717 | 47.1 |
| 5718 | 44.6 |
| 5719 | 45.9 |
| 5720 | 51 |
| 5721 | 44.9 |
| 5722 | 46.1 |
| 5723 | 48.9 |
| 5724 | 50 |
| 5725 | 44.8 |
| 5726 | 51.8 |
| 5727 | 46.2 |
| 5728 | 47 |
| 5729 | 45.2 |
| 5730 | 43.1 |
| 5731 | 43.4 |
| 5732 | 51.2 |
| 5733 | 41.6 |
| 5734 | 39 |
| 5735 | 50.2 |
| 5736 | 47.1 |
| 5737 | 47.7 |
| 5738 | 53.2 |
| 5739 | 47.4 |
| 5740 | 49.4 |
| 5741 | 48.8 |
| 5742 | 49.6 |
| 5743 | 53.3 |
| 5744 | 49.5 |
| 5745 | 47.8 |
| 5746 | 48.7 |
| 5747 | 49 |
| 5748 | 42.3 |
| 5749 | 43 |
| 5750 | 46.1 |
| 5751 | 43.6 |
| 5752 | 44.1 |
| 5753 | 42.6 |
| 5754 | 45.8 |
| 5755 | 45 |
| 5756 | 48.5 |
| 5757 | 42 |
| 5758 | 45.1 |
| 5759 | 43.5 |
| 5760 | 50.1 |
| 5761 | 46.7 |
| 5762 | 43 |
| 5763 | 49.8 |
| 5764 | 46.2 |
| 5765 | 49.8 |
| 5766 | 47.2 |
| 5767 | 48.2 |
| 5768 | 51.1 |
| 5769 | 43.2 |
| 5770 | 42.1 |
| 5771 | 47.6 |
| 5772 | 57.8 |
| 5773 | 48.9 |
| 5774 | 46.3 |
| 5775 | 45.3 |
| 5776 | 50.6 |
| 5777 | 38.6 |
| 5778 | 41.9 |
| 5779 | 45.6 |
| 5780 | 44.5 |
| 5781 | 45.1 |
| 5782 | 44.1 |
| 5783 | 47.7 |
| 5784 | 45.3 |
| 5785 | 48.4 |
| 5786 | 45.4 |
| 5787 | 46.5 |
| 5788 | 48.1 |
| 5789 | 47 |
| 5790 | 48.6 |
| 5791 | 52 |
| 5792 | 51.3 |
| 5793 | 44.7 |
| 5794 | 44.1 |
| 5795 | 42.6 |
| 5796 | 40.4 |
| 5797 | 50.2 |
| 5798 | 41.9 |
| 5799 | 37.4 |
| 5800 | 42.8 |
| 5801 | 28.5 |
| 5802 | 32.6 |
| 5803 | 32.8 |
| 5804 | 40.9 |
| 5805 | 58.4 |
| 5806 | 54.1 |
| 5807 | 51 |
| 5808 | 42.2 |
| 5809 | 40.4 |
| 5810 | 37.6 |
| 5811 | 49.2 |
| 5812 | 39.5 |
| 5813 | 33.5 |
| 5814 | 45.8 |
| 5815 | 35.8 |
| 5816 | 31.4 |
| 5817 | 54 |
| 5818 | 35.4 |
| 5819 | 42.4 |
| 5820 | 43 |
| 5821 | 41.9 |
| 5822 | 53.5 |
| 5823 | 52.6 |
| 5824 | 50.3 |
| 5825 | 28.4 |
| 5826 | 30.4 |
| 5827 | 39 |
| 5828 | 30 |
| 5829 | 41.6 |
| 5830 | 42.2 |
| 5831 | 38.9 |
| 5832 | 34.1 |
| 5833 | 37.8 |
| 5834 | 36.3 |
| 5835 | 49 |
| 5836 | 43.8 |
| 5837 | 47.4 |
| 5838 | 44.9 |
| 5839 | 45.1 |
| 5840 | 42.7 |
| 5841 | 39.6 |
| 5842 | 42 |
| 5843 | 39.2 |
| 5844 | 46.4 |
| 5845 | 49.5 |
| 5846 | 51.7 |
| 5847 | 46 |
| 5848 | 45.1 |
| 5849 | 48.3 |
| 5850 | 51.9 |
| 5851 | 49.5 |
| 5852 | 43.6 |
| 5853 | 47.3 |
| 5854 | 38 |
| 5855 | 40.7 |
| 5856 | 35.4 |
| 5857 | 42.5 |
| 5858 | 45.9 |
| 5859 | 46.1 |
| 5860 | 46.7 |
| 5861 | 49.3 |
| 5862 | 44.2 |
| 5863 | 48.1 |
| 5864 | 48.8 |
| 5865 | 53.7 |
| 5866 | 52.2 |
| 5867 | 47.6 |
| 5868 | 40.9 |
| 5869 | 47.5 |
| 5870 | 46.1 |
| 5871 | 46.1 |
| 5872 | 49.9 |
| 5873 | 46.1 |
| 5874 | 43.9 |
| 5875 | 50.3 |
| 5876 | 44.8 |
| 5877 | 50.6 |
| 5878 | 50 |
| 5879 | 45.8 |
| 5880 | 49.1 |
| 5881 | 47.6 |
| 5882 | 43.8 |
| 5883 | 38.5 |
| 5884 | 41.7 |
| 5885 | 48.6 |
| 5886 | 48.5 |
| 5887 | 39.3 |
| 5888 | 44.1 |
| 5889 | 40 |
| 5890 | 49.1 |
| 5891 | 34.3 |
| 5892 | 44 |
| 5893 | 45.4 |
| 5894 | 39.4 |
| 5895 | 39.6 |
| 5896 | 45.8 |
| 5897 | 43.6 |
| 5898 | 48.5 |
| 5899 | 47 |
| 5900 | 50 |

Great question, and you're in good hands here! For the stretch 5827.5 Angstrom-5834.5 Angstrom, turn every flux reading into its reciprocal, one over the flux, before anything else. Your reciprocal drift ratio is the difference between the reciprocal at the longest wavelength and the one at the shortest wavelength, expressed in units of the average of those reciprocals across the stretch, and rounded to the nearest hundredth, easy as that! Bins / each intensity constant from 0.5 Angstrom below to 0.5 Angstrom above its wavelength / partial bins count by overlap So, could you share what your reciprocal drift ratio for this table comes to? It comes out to -0.21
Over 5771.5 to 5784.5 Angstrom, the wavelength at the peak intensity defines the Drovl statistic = 5772 Angstrom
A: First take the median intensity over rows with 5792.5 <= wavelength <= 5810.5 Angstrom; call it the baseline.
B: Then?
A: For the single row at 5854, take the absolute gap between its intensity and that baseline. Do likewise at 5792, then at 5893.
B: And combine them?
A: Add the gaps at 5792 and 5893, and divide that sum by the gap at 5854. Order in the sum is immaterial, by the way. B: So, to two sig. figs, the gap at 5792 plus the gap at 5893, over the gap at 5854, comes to 3.1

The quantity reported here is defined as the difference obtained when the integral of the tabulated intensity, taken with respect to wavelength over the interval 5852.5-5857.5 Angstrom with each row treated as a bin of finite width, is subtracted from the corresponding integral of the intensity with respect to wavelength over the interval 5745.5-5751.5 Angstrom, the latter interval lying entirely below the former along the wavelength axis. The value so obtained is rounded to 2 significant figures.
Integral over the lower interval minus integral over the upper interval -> 69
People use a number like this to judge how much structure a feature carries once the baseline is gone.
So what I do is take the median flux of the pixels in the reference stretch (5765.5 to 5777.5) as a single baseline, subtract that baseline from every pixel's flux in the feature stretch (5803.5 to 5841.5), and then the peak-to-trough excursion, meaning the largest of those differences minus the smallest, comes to 30.0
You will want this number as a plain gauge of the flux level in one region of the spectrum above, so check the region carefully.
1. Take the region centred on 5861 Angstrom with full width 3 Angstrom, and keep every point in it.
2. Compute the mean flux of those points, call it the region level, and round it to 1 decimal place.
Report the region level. 46.7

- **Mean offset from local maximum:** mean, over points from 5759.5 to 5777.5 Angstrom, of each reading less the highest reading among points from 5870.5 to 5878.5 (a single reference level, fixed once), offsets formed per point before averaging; -3.2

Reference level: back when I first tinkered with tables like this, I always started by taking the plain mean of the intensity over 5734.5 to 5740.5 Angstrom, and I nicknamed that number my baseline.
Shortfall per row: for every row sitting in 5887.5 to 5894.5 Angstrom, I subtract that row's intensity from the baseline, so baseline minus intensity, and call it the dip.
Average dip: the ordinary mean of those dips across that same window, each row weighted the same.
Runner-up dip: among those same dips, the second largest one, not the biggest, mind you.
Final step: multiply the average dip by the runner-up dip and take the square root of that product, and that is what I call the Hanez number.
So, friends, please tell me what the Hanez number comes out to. 8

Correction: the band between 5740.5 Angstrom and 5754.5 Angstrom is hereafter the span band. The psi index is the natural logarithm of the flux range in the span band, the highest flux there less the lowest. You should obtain 2.40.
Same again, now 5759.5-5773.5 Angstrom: 2.75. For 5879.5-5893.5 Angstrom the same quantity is 2.69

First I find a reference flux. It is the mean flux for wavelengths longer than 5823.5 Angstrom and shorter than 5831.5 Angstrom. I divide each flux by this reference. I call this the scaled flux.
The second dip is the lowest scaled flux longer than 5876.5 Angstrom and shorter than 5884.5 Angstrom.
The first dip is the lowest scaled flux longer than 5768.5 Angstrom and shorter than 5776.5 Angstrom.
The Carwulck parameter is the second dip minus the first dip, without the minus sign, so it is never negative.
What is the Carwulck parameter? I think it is 0.10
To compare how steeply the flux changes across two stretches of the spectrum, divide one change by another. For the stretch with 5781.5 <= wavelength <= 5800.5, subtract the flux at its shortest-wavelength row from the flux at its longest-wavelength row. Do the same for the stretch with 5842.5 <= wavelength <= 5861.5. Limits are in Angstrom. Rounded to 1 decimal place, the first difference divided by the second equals -0.1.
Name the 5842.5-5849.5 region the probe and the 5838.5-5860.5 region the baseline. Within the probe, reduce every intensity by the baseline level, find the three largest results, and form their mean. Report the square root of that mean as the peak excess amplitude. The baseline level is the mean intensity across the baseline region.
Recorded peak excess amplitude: 2.27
